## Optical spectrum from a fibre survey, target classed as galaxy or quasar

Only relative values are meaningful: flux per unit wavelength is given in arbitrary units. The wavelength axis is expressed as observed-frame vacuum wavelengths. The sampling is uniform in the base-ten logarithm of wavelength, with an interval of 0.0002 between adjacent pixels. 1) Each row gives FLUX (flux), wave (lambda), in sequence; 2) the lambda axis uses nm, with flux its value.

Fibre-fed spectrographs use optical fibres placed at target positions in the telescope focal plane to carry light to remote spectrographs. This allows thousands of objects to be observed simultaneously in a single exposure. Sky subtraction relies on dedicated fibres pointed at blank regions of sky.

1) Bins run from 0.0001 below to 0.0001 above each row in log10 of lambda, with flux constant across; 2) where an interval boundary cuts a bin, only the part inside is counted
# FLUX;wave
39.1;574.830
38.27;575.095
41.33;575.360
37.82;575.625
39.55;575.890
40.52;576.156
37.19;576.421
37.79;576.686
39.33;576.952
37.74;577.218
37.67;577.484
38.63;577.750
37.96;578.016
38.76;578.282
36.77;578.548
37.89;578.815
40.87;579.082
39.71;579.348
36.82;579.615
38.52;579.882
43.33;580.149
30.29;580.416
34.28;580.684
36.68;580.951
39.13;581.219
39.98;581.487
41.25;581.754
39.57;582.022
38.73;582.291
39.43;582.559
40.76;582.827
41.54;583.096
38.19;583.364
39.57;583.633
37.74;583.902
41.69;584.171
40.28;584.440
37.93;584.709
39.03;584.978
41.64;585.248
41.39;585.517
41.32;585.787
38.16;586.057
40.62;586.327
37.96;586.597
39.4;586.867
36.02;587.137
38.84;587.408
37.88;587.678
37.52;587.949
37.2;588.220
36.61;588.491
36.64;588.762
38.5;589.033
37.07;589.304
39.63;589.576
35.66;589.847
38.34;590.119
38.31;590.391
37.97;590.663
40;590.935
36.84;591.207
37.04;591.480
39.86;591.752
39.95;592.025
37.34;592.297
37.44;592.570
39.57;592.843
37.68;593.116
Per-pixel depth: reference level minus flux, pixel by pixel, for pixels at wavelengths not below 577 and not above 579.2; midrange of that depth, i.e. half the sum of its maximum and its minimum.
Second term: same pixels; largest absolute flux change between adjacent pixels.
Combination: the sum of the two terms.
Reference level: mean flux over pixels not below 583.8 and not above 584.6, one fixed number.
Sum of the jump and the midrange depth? 4.1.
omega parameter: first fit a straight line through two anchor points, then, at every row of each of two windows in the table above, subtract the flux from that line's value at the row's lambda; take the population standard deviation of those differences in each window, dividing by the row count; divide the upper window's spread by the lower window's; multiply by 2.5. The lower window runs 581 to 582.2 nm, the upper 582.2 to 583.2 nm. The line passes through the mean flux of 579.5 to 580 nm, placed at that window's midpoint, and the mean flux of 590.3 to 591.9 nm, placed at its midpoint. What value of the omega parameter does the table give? 3.45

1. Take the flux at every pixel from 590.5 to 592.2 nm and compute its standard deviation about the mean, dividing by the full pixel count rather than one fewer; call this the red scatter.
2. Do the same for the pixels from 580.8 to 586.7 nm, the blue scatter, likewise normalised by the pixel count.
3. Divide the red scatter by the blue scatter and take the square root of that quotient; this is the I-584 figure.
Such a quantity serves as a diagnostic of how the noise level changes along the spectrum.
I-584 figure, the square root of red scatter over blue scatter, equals 1.0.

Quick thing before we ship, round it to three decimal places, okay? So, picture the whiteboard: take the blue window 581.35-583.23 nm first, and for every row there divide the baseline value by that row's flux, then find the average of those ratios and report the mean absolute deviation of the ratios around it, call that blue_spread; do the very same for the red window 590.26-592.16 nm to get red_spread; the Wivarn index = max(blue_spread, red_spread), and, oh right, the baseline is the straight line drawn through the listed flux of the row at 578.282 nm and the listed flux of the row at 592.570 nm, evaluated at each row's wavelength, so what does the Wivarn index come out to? 0.030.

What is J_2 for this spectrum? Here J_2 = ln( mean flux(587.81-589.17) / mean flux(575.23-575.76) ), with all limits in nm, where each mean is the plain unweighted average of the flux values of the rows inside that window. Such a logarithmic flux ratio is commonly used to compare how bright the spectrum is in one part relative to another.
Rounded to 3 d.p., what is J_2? -0.059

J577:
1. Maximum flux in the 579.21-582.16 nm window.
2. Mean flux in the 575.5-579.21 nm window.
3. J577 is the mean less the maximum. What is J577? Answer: -4.9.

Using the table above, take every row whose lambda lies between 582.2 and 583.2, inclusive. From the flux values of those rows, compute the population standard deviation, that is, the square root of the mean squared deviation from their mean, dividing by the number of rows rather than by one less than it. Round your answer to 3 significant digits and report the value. 1.10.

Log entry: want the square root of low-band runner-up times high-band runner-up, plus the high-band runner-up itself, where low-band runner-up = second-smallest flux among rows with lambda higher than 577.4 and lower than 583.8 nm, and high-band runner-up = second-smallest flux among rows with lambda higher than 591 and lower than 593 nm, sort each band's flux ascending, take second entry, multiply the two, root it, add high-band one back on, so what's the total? 72.7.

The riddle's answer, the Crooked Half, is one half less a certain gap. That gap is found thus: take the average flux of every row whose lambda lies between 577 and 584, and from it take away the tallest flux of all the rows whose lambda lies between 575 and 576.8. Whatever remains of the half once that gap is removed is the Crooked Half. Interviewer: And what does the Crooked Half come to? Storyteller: 3.3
